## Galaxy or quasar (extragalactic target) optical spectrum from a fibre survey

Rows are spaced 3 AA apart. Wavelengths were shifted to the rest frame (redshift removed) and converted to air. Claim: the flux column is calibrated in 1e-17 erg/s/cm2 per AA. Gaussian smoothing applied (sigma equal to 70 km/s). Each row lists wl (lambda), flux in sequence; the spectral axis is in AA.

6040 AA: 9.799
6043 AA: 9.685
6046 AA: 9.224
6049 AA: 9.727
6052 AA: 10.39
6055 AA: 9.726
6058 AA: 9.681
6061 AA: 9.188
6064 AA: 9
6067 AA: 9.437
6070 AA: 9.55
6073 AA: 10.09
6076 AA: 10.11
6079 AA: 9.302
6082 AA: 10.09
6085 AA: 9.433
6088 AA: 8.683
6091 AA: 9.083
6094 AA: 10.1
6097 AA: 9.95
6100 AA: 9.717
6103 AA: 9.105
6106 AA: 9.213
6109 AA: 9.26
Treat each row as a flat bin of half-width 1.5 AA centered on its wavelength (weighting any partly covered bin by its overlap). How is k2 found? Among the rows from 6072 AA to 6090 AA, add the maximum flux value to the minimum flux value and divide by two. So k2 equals 9.40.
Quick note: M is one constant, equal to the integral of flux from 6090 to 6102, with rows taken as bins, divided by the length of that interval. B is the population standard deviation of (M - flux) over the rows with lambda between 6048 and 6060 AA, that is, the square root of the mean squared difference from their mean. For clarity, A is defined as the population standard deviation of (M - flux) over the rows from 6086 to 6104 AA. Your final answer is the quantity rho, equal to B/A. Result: 0.6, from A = 0.51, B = 0.29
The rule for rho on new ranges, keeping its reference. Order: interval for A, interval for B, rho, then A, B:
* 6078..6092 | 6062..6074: 0.8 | 0.46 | 0.39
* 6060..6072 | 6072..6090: 2.5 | 0.21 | 0.53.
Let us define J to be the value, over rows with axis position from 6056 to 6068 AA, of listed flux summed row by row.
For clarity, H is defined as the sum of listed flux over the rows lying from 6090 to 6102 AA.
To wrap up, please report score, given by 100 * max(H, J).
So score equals 3885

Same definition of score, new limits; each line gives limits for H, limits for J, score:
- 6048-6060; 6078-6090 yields 3952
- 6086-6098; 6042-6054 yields 3903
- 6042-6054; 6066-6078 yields 3919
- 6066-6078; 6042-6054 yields 3919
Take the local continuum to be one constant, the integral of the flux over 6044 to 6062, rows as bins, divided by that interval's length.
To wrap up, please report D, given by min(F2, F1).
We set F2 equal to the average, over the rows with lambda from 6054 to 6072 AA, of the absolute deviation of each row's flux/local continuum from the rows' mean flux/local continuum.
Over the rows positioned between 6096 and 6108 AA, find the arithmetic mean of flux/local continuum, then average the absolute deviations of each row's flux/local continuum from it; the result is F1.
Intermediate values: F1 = 0.035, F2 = 0.023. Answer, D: 0.023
